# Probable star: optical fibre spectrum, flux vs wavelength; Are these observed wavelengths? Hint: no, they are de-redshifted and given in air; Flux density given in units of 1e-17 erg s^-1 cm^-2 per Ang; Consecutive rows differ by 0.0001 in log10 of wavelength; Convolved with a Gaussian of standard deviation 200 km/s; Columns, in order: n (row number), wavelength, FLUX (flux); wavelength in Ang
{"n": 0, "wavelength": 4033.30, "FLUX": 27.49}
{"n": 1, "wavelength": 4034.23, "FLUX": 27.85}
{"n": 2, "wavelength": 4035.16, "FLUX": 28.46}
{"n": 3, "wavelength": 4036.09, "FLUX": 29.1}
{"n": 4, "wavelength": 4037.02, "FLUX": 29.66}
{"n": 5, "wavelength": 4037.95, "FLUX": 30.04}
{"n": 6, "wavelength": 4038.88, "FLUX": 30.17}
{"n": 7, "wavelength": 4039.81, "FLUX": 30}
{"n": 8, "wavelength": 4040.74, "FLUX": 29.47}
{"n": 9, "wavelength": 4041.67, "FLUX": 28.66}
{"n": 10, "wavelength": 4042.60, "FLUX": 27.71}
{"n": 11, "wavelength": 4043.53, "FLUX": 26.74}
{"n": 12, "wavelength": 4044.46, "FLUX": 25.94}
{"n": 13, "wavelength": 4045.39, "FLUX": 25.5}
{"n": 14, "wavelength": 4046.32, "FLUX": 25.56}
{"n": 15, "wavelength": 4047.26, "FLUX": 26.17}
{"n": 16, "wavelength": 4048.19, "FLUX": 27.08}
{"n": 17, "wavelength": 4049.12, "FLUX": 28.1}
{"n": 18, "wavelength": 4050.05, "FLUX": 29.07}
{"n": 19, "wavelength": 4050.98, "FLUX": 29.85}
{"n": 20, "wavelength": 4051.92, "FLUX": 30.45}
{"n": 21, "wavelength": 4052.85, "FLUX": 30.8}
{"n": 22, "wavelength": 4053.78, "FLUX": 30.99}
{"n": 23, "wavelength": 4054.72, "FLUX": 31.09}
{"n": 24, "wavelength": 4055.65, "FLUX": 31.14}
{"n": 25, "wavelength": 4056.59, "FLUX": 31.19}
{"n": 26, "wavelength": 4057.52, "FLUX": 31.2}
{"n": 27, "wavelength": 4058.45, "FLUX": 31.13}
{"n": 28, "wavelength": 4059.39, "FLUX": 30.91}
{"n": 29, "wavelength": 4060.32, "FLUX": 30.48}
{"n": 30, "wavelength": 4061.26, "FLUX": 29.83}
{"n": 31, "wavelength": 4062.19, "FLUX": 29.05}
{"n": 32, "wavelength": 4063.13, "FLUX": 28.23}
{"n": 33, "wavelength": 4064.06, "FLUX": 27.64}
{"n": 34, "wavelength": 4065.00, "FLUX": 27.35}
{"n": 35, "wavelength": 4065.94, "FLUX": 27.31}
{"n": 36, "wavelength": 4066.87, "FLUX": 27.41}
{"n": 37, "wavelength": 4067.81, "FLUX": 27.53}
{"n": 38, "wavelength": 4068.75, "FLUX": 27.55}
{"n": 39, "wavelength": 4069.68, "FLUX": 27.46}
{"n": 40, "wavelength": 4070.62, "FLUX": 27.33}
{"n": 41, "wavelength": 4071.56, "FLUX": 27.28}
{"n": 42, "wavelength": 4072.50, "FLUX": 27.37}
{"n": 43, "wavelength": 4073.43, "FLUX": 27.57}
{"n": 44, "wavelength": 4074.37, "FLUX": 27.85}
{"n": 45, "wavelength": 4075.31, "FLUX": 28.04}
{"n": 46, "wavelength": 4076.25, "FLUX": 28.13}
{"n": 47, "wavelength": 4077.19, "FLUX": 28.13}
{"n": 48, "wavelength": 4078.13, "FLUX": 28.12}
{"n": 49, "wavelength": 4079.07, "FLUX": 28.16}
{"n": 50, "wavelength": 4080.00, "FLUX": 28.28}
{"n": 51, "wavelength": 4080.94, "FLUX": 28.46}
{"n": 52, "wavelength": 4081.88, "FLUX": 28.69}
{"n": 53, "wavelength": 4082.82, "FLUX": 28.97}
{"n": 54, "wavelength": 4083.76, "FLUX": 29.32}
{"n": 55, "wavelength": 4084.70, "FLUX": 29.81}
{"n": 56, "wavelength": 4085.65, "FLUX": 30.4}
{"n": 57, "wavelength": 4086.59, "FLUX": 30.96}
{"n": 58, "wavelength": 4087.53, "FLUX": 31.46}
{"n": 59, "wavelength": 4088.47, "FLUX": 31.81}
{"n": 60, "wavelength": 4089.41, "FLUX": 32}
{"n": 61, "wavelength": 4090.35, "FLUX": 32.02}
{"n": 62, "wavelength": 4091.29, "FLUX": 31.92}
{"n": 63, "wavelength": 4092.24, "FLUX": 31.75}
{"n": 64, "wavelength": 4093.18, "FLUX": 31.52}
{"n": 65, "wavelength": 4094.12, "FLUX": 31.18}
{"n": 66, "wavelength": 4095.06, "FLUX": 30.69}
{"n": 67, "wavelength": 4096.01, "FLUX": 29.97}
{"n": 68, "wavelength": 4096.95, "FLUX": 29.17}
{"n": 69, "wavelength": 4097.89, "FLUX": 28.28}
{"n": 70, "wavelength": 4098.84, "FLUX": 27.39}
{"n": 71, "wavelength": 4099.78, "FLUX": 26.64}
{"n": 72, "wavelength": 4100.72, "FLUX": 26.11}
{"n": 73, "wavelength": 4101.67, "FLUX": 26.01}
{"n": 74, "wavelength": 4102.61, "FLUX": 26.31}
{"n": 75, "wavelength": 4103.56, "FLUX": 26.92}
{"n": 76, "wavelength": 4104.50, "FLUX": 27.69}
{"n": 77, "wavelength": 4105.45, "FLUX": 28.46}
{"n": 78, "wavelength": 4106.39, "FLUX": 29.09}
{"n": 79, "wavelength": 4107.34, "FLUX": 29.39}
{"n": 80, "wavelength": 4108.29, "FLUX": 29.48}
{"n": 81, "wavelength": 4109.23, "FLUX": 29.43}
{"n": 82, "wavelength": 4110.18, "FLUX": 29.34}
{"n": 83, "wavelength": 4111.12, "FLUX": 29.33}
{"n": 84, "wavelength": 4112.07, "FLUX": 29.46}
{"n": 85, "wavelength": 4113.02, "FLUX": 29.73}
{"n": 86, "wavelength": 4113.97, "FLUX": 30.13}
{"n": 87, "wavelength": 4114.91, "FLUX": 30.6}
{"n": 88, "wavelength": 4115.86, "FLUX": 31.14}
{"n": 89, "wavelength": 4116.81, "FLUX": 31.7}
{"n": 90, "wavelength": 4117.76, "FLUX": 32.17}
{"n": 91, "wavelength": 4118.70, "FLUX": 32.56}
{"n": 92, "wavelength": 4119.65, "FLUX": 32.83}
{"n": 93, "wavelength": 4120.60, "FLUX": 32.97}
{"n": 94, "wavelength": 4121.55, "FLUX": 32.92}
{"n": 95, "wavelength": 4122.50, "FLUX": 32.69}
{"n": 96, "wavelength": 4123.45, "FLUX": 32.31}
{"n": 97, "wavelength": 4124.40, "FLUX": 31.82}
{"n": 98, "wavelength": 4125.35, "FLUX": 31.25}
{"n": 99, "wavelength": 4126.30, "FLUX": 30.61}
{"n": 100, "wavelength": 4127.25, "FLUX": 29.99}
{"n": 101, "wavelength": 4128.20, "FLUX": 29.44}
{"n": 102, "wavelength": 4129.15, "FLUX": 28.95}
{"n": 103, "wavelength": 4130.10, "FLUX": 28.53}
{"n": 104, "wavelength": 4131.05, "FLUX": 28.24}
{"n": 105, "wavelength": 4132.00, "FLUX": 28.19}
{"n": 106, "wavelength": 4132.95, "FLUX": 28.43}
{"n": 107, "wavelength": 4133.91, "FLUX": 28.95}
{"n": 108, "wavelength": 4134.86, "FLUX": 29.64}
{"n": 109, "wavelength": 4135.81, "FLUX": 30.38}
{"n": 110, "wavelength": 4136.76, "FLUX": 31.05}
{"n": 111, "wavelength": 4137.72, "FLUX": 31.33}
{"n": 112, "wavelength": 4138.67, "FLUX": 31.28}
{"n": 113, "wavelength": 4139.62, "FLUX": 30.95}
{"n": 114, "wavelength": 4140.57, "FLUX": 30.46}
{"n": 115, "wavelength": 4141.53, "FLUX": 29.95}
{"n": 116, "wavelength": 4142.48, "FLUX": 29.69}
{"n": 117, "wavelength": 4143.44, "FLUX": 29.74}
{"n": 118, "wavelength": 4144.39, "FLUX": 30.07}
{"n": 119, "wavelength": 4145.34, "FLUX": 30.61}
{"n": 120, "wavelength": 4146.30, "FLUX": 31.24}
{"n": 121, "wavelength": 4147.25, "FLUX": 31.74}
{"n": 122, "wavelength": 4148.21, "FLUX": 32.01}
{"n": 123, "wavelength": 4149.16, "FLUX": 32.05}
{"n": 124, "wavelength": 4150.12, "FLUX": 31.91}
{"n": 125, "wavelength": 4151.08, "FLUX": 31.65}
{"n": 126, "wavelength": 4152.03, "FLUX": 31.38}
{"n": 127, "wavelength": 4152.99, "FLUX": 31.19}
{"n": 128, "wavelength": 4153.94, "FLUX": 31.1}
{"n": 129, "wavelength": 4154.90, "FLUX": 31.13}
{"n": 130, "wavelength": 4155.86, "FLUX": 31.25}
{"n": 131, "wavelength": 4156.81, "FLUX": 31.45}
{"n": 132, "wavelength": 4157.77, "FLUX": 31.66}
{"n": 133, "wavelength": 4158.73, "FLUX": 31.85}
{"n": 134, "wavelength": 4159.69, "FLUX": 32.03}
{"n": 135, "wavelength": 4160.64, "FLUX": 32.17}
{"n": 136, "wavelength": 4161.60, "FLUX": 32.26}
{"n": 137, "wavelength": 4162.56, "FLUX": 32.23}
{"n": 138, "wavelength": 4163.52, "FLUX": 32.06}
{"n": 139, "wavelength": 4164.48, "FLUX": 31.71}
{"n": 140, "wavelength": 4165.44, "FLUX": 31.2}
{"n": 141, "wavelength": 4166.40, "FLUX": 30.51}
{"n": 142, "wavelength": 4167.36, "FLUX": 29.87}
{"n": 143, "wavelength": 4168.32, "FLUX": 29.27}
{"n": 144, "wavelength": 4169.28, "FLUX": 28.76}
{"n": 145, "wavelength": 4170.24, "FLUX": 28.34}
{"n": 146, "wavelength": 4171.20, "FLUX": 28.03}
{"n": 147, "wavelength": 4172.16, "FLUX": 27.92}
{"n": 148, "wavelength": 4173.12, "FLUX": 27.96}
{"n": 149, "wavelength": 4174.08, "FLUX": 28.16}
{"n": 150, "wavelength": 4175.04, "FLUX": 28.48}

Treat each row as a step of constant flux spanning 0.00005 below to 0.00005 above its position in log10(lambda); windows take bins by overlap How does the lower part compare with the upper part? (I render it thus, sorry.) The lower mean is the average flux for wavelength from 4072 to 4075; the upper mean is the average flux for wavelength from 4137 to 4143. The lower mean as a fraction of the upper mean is 0.90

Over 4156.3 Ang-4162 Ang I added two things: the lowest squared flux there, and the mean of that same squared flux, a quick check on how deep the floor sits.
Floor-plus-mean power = 2007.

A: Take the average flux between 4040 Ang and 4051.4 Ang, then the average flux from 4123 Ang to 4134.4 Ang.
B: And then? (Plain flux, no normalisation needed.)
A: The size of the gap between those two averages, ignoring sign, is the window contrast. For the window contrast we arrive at 2.2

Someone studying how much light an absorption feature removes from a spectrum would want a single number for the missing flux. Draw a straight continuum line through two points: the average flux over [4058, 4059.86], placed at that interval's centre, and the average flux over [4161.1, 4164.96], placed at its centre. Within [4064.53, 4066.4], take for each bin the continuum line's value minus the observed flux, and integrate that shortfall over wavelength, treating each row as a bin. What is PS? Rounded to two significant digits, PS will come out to 7.0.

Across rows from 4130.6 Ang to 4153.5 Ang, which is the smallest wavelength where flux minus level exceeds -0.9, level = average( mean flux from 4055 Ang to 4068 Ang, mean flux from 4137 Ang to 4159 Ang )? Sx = 4134.86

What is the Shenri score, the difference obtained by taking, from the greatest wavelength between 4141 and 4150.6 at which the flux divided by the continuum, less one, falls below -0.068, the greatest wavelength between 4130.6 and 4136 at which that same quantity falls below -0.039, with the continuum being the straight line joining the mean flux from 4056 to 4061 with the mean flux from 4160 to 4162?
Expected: 7.6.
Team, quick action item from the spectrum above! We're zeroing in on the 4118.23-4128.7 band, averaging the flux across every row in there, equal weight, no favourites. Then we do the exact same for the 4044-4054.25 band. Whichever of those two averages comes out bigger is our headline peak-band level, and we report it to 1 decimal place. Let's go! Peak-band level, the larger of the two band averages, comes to 31.8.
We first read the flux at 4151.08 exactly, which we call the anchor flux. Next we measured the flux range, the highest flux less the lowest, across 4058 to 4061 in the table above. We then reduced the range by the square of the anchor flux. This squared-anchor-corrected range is -1001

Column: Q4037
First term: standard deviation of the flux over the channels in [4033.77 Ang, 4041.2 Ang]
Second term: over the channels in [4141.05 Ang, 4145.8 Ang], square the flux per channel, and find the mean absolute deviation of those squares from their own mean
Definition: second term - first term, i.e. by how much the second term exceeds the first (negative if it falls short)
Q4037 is 15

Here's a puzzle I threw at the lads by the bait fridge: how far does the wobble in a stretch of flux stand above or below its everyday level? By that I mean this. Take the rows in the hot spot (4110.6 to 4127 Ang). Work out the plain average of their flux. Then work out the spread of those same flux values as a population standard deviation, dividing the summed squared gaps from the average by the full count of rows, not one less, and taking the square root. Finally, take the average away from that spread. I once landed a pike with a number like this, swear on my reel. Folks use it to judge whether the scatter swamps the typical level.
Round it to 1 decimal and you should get -30.2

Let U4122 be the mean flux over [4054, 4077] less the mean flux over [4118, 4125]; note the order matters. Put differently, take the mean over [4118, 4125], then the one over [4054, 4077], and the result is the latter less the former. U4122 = -3.8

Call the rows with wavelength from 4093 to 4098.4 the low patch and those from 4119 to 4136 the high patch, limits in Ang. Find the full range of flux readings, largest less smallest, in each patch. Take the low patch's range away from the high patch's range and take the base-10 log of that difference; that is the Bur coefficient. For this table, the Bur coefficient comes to 0.19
